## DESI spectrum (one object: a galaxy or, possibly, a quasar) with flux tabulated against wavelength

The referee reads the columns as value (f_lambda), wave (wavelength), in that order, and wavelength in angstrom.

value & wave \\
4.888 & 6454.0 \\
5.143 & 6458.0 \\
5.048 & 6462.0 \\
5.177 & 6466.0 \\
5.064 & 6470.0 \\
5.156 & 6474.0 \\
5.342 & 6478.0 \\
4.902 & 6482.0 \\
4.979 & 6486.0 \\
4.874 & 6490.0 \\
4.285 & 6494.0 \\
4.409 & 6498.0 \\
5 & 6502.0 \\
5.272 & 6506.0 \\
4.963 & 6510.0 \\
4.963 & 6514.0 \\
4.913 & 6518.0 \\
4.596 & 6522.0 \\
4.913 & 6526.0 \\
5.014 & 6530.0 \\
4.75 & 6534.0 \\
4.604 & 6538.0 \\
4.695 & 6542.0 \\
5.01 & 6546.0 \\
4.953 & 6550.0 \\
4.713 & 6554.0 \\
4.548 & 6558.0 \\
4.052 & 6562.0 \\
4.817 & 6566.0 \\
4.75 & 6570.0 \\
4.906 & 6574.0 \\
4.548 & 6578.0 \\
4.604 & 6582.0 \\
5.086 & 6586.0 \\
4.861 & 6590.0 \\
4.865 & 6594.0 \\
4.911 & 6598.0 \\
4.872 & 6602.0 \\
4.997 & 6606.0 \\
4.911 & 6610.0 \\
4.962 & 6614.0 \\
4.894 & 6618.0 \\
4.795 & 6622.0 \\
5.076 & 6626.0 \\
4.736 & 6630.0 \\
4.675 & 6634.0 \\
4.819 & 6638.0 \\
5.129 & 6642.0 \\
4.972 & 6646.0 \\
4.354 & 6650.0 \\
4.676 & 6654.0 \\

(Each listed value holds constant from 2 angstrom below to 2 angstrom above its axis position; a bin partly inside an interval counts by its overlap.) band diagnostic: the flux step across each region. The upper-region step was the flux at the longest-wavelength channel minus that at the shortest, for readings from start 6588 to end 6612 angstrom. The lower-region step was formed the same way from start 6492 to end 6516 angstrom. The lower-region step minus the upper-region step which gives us 0.6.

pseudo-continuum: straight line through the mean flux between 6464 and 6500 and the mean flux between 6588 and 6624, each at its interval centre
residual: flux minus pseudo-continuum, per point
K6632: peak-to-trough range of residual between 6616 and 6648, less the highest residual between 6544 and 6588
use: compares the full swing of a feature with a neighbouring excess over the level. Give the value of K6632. 0.27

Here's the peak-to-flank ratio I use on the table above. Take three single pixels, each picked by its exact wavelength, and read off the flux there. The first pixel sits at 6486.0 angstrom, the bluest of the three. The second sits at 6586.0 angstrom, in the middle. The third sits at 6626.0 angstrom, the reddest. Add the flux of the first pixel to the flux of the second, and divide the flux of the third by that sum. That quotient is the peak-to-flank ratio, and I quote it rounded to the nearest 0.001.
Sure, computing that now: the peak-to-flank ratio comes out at 0.504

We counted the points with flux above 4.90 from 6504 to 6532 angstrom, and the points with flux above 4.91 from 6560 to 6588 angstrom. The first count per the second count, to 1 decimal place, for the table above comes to 6.0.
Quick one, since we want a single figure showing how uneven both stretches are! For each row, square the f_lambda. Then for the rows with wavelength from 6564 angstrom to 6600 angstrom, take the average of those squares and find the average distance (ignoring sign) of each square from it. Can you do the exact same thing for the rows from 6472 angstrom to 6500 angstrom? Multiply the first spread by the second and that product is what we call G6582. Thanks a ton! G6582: 3.2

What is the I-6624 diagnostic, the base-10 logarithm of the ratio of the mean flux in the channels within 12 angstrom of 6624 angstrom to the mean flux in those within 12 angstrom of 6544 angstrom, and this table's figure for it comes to 0.006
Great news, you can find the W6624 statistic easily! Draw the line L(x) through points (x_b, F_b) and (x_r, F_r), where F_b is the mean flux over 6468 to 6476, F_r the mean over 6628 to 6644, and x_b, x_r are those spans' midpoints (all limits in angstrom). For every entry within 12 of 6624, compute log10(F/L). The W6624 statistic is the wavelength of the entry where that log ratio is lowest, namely 6634.0 angstrom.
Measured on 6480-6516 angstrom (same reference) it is 6494.0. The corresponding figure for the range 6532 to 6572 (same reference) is 6562.0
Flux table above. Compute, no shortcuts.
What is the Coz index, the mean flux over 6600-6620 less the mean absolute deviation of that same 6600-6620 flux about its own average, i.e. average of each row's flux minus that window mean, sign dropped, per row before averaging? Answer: 4.89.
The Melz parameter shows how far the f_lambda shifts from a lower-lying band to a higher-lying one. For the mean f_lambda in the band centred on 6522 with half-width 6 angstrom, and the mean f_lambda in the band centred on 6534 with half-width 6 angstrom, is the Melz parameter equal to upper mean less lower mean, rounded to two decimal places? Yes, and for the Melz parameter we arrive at -0.02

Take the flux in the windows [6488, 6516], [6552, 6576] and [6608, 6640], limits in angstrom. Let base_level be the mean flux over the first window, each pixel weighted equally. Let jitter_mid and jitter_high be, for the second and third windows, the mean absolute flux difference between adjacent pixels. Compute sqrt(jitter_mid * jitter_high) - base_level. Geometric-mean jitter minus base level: -4.60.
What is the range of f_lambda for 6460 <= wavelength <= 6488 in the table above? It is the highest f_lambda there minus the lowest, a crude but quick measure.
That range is 0.44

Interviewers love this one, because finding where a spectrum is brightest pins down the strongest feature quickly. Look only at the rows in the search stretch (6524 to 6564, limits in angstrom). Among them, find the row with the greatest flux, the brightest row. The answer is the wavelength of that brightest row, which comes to 6530.0 angstrom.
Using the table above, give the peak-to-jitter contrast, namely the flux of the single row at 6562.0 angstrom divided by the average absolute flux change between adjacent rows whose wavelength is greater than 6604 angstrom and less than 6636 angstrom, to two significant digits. 29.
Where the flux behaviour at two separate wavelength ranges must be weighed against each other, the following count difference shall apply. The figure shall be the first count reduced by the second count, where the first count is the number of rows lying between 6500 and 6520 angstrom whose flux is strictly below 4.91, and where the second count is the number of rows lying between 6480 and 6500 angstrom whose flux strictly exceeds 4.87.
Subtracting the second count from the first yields -3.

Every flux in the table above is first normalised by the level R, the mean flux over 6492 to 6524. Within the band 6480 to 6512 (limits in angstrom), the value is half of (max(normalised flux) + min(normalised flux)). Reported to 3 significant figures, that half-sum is 0.995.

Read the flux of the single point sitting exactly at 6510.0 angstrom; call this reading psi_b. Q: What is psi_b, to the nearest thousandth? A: 4.963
